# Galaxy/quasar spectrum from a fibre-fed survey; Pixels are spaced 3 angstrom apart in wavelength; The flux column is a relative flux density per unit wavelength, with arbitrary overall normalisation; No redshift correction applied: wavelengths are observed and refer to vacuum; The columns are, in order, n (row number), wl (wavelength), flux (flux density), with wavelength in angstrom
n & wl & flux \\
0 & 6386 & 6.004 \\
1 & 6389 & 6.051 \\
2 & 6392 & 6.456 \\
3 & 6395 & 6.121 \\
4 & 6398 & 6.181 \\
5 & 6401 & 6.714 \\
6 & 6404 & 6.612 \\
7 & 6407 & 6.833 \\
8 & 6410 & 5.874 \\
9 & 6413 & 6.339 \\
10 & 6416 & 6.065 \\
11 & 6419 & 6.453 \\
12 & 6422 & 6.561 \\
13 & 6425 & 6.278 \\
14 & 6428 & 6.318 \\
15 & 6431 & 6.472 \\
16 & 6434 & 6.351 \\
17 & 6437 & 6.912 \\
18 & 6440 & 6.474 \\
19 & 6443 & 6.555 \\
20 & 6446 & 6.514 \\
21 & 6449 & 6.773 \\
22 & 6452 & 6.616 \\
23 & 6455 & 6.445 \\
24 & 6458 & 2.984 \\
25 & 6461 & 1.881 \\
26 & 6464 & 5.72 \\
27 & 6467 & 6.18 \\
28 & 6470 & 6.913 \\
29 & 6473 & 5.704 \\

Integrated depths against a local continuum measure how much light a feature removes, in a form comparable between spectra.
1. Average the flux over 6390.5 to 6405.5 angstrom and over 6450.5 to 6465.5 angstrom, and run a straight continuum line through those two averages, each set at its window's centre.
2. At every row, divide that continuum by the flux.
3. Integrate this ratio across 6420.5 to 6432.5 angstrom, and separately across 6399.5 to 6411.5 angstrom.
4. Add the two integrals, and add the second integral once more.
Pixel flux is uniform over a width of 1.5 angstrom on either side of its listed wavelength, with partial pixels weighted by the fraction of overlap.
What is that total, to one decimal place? 33.5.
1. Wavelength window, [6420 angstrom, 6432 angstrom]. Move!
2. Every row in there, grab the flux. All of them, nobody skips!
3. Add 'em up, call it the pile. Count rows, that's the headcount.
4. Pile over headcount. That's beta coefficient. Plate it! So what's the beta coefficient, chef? 6.41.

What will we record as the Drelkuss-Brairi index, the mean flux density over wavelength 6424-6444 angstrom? 6.48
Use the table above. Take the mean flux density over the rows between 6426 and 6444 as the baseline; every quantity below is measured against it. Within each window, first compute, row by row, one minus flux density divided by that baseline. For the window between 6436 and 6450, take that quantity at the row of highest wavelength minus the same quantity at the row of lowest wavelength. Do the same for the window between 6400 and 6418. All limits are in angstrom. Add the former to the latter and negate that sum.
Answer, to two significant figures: -0.12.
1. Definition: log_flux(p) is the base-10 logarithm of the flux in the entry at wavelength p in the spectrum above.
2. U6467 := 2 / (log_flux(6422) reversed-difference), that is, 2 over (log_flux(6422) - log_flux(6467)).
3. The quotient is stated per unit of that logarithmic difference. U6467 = 77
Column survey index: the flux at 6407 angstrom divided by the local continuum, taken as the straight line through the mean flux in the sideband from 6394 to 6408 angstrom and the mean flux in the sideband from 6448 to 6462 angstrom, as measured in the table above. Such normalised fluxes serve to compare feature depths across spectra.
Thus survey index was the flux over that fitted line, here 1.08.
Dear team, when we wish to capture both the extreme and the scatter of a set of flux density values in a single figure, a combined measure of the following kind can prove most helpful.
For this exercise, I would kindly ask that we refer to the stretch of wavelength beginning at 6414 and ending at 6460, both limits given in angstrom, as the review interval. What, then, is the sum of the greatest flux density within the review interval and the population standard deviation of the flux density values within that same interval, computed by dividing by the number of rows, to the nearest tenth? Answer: 7.8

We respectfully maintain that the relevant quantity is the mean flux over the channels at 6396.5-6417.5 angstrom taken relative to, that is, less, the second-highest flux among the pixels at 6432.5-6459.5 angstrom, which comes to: -0.40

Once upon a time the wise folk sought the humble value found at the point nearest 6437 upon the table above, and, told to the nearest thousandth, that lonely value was 6.912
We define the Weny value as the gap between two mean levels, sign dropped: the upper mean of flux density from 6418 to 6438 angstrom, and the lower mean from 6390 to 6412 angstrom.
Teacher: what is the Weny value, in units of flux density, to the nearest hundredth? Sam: 0.08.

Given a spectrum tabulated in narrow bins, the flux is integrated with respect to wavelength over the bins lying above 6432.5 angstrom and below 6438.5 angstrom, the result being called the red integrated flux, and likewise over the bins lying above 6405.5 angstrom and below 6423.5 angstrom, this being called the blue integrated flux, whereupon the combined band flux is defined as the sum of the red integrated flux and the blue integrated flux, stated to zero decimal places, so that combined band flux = 154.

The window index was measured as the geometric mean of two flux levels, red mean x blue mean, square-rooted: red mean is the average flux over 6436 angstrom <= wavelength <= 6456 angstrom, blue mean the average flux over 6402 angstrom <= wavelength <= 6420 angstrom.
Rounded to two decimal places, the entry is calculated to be 6.49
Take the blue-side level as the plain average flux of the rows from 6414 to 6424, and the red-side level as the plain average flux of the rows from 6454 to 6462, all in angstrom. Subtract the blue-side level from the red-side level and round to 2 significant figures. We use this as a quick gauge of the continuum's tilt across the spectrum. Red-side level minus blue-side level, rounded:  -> -2.6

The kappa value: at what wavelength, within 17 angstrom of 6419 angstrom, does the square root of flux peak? 6407 angstrom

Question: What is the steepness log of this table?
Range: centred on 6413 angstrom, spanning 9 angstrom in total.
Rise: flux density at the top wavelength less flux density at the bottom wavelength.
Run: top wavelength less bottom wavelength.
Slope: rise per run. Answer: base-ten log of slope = -1.50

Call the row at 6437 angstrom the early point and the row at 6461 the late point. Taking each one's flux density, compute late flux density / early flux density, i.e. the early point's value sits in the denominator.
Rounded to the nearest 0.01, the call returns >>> 0.27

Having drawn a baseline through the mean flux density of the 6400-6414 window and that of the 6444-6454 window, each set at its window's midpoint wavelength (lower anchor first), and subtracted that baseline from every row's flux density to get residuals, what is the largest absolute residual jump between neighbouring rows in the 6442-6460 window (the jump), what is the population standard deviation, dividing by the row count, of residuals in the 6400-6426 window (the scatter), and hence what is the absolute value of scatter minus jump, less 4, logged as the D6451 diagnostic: -0.83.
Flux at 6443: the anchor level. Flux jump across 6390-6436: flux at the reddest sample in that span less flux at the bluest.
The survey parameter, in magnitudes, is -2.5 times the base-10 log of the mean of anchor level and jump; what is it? -1.3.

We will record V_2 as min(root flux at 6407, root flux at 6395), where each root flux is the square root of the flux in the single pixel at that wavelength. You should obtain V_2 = 2.47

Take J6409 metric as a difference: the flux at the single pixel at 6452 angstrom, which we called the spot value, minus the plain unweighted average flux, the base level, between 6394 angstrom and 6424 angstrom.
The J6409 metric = 0.24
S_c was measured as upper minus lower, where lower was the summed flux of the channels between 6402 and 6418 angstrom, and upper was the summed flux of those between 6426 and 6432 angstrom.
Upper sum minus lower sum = -19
